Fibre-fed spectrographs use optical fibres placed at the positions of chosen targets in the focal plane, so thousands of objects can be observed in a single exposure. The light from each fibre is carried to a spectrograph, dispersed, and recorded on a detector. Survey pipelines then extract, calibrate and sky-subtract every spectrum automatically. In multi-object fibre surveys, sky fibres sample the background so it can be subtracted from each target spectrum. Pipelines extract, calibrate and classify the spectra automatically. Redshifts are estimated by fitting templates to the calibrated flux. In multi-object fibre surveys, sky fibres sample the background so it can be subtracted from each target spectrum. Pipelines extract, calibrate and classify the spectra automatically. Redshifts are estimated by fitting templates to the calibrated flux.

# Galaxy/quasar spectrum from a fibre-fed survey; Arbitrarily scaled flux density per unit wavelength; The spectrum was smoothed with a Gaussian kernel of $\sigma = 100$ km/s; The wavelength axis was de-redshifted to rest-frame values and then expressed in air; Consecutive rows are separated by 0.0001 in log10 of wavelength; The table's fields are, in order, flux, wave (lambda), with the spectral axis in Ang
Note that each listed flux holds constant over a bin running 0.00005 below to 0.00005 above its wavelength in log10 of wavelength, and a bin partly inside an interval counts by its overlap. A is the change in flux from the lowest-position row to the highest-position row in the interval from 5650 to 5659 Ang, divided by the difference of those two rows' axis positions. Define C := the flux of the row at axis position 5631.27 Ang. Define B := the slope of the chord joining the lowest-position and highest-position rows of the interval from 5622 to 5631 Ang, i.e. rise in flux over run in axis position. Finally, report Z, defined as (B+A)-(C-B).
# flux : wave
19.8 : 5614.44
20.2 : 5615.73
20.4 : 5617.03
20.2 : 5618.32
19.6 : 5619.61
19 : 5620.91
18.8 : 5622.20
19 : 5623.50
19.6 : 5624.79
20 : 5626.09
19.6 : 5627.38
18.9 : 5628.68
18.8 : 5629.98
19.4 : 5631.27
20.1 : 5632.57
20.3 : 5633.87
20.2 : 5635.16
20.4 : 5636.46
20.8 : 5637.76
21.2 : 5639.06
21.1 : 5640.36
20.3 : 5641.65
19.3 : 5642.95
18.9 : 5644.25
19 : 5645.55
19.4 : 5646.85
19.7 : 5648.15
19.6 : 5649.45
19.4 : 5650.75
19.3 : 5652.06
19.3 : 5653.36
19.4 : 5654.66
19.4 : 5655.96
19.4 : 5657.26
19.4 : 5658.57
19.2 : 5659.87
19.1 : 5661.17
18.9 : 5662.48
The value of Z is -19.4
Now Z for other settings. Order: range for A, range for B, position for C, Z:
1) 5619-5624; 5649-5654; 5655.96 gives -19.7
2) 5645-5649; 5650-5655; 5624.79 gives -19.3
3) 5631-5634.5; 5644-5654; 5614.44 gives -19.4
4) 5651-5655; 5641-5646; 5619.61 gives -20.2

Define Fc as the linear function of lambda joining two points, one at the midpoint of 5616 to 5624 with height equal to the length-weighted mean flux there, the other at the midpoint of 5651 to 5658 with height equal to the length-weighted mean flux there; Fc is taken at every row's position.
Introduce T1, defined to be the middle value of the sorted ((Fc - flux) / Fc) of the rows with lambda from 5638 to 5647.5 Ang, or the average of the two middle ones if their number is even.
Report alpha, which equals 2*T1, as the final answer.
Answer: 0.00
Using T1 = -0.001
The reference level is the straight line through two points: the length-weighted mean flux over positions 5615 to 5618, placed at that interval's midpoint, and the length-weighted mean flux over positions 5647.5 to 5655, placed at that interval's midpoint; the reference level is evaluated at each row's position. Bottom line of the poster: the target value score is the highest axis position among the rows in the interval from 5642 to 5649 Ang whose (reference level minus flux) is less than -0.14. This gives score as 5648.15 Ang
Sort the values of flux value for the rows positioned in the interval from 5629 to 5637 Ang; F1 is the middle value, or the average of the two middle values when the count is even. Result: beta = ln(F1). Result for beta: 3.00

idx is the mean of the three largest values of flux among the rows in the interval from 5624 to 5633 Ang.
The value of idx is 19.9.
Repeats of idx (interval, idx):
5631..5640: 20.8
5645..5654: 19.6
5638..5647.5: 20.9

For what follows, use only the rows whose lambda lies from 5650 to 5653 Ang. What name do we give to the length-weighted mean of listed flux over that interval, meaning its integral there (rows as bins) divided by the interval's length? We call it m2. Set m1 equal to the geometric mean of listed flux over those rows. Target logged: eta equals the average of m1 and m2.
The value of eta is 19.3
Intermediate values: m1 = 19.3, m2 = 19.3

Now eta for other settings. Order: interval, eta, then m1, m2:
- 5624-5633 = 19.5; 19.5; 19.5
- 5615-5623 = 19.7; 19.7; 19.7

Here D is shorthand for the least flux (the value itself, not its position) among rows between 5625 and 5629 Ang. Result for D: 18.9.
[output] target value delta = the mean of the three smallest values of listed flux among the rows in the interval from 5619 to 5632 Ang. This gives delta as 18.8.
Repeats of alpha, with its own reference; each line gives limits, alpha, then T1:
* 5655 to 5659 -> -0.01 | -0.004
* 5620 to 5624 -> 0.05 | 0.027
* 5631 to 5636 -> -0.07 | -0.036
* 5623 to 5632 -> 0.01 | 0.003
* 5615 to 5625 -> -0.01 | -0.004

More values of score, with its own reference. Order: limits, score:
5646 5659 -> 5648.15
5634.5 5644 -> 5641.65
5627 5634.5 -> 5633.87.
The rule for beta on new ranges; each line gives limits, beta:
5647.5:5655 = 2.97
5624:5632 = 2.97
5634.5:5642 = 3.03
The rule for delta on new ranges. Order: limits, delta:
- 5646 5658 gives 19.3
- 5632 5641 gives 20.2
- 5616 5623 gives 19.1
